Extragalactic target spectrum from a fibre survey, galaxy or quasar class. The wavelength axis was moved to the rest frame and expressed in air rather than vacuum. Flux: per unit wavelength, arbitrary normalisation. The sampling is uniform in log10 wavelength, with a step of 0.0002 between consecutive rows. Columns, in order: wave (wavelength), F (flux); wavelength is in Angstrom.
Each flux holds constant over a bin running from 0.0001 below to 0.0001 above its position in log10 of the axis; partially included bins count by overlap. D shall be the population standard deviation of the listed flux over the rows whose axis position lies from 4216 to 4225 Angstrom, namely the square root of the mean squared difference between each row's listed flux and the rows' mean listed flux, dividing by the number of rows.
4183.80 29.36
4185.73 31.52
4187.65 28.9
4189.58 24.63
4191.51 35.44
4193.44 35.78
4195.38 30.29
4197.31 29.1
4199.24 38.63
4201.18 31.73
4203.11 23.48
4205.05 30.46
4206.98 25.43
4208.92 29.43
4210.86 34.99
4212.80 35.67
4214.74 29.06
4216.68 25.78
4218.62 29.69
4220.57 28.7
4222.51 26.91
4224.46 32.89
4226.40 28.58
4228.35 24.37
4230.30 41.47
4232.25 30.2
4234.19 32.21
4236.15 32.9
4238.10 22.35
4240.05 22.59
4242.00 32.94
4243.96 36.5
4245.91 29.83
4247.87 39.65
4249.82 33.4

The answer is 2.5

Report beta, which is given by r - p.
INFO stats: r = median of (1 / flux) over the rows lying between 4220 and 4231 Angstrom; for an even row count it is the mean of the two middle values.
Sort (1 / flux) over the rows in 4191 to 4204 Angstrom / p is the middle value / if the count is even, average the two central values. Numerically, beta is 0.0034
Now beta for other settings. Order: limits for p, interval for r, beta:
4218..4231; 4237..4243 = 0.0094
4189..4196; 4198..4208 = 0.0022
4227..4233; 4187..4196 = -0.0001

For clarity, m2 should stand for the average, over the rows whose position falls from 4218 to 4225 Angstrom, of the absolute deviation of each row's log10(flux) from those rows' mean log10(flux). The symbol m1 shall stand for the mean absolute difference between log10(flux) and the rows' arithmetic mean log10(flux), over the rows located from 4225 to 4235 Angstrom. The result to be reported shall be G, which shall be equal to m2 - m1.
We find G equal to -0.033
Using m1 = 0.059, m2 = 0.03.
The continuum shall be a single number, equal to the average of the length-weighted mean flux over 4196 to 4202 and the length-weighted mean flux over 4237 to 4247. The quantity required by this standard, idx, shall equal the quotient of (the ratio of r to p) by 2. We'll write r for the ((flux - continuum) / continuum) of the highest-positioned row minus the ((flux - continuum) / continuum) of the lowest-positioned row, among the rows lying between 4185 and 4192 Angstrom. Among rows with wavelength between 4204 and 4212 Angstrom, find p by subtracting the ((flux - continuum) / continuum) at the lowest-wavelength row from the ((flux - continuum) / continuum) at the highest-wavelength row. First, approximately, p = 0.15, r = 0.13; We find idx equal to 0.43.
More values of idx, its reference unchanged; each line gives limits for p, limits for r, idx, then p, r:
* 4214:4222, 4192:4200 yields -3.96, -0.01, 0.09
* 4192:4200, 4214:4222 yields -0.06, 0.09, -0.01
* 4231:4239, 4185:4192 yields -0.25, -0.25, 0.13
